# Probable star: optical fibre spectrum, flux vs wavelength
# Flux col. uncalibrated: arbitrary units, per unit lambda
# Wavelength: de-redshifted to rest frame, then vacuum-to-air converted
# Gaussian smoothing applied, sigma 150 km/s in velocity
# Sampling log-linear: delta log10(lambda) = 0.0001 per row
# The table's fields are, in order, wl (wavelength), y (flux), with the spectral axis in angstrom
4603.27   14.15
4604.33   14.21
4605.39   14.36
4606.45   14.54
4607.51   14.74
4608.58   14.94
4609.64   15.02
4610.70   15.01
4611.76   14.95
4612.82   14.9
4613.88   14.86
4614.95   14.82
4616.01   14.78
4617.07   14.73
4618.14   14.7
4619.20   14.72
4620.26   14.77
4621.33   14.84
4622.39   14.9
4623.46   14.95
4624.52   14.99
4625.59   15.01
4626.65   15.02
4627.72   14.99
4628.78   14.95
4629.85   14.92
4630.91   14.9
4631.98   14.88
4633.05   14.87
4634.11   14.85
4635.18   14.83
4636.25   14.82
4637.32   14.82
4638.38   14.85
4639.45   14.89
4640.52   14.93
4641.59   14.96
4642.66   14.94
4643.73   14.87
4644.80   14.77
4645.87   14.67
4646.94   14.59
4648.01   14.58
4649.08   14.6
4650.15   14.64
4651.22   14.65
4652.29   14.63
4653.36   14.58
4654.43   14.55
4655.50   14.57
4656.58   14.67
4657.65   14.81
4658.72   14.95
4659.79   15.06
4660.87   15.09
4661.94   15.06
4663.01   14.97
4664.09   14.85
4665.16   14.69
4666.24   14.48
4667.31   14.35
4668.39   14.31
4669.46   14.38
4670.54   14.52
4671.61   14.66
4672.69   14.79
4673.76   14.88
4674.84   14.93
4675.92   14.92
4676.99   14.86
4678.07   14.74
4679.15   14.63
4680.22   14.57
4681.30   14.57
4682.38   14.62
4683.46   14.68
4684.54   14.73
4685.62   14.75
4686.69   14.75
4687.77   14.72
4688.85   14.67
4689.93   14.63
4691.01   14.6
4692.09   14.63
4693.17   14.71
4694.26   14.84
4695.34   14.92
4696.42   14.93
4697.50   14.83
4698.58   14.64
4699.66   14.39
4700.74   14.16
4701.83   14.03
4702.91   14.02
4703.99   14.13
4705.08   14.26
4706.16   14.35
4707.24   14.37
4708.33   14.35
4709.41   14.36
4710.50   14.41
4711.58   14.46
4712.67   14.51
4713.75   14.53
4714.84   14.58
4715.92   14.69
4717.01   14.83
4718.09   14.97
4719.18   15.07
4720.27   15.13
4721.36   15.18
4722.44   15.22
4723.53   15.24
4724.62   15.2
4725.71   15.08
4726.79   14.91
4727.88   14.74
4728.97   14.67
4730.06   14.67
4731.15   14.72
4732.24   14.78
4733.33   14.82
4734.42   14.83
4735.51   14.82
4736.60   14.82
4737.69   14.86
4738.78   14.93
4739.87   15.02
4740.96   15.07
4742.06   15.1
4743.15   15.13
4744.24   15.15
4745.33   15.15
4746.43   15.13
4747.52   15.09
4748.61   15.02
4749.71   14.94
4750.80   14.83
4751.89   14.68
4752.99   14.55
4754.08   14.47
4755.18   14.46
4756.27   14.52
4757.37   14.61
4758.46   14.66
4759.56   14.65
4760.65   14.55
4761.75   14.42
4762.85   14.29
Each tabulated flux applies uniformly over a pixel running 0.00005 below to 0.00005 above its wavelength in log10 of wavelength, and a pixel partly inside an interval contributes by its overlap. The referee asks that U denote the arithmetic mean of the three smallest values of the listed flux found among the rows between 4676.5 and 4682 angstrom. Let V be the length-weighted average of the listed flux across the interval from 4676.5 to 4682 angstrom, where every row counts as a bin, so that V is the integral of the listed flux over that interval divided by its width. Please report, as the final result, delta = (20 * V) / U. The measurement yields 20.1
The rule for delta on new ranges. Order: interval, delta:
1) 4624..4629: 20.0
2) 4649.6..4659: 20.1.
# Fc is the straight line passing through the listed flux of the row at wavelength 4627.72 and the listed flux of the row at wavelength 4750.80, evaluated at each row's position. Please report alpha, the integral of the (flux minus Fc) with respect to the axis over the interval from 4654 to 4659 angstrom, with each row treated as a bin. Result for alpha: -1.3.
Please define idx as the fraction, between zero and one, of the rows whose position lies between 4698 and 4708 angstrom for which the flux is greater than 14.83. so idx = 0.00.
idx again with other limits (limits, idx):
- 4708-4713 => 0.00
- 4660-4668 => 0.57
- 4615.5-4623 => 0.29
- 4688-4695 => 0.17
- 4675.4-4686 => 0.20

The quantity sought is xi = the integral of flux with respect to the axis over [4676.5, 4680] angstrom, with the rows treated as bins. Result 52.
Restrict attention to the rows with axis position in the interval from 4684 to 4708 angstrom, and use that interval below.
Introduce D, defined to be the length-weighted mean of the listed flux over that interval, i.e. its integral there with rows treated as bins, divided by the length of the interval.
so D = 14.5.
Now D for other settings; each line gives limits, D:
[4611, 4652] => 14.8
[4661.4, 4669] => 14.7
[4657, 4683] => 14.7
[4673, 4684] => 14.7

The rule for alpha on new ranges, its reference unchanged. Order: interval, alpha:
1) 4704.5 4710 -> -3.0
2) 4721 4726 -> 1.6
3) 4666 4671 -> -2.7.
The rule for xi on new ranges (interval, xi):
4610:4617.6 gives 113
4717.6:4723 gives 82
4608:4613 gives 75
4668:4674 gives 88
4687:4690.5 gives 51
